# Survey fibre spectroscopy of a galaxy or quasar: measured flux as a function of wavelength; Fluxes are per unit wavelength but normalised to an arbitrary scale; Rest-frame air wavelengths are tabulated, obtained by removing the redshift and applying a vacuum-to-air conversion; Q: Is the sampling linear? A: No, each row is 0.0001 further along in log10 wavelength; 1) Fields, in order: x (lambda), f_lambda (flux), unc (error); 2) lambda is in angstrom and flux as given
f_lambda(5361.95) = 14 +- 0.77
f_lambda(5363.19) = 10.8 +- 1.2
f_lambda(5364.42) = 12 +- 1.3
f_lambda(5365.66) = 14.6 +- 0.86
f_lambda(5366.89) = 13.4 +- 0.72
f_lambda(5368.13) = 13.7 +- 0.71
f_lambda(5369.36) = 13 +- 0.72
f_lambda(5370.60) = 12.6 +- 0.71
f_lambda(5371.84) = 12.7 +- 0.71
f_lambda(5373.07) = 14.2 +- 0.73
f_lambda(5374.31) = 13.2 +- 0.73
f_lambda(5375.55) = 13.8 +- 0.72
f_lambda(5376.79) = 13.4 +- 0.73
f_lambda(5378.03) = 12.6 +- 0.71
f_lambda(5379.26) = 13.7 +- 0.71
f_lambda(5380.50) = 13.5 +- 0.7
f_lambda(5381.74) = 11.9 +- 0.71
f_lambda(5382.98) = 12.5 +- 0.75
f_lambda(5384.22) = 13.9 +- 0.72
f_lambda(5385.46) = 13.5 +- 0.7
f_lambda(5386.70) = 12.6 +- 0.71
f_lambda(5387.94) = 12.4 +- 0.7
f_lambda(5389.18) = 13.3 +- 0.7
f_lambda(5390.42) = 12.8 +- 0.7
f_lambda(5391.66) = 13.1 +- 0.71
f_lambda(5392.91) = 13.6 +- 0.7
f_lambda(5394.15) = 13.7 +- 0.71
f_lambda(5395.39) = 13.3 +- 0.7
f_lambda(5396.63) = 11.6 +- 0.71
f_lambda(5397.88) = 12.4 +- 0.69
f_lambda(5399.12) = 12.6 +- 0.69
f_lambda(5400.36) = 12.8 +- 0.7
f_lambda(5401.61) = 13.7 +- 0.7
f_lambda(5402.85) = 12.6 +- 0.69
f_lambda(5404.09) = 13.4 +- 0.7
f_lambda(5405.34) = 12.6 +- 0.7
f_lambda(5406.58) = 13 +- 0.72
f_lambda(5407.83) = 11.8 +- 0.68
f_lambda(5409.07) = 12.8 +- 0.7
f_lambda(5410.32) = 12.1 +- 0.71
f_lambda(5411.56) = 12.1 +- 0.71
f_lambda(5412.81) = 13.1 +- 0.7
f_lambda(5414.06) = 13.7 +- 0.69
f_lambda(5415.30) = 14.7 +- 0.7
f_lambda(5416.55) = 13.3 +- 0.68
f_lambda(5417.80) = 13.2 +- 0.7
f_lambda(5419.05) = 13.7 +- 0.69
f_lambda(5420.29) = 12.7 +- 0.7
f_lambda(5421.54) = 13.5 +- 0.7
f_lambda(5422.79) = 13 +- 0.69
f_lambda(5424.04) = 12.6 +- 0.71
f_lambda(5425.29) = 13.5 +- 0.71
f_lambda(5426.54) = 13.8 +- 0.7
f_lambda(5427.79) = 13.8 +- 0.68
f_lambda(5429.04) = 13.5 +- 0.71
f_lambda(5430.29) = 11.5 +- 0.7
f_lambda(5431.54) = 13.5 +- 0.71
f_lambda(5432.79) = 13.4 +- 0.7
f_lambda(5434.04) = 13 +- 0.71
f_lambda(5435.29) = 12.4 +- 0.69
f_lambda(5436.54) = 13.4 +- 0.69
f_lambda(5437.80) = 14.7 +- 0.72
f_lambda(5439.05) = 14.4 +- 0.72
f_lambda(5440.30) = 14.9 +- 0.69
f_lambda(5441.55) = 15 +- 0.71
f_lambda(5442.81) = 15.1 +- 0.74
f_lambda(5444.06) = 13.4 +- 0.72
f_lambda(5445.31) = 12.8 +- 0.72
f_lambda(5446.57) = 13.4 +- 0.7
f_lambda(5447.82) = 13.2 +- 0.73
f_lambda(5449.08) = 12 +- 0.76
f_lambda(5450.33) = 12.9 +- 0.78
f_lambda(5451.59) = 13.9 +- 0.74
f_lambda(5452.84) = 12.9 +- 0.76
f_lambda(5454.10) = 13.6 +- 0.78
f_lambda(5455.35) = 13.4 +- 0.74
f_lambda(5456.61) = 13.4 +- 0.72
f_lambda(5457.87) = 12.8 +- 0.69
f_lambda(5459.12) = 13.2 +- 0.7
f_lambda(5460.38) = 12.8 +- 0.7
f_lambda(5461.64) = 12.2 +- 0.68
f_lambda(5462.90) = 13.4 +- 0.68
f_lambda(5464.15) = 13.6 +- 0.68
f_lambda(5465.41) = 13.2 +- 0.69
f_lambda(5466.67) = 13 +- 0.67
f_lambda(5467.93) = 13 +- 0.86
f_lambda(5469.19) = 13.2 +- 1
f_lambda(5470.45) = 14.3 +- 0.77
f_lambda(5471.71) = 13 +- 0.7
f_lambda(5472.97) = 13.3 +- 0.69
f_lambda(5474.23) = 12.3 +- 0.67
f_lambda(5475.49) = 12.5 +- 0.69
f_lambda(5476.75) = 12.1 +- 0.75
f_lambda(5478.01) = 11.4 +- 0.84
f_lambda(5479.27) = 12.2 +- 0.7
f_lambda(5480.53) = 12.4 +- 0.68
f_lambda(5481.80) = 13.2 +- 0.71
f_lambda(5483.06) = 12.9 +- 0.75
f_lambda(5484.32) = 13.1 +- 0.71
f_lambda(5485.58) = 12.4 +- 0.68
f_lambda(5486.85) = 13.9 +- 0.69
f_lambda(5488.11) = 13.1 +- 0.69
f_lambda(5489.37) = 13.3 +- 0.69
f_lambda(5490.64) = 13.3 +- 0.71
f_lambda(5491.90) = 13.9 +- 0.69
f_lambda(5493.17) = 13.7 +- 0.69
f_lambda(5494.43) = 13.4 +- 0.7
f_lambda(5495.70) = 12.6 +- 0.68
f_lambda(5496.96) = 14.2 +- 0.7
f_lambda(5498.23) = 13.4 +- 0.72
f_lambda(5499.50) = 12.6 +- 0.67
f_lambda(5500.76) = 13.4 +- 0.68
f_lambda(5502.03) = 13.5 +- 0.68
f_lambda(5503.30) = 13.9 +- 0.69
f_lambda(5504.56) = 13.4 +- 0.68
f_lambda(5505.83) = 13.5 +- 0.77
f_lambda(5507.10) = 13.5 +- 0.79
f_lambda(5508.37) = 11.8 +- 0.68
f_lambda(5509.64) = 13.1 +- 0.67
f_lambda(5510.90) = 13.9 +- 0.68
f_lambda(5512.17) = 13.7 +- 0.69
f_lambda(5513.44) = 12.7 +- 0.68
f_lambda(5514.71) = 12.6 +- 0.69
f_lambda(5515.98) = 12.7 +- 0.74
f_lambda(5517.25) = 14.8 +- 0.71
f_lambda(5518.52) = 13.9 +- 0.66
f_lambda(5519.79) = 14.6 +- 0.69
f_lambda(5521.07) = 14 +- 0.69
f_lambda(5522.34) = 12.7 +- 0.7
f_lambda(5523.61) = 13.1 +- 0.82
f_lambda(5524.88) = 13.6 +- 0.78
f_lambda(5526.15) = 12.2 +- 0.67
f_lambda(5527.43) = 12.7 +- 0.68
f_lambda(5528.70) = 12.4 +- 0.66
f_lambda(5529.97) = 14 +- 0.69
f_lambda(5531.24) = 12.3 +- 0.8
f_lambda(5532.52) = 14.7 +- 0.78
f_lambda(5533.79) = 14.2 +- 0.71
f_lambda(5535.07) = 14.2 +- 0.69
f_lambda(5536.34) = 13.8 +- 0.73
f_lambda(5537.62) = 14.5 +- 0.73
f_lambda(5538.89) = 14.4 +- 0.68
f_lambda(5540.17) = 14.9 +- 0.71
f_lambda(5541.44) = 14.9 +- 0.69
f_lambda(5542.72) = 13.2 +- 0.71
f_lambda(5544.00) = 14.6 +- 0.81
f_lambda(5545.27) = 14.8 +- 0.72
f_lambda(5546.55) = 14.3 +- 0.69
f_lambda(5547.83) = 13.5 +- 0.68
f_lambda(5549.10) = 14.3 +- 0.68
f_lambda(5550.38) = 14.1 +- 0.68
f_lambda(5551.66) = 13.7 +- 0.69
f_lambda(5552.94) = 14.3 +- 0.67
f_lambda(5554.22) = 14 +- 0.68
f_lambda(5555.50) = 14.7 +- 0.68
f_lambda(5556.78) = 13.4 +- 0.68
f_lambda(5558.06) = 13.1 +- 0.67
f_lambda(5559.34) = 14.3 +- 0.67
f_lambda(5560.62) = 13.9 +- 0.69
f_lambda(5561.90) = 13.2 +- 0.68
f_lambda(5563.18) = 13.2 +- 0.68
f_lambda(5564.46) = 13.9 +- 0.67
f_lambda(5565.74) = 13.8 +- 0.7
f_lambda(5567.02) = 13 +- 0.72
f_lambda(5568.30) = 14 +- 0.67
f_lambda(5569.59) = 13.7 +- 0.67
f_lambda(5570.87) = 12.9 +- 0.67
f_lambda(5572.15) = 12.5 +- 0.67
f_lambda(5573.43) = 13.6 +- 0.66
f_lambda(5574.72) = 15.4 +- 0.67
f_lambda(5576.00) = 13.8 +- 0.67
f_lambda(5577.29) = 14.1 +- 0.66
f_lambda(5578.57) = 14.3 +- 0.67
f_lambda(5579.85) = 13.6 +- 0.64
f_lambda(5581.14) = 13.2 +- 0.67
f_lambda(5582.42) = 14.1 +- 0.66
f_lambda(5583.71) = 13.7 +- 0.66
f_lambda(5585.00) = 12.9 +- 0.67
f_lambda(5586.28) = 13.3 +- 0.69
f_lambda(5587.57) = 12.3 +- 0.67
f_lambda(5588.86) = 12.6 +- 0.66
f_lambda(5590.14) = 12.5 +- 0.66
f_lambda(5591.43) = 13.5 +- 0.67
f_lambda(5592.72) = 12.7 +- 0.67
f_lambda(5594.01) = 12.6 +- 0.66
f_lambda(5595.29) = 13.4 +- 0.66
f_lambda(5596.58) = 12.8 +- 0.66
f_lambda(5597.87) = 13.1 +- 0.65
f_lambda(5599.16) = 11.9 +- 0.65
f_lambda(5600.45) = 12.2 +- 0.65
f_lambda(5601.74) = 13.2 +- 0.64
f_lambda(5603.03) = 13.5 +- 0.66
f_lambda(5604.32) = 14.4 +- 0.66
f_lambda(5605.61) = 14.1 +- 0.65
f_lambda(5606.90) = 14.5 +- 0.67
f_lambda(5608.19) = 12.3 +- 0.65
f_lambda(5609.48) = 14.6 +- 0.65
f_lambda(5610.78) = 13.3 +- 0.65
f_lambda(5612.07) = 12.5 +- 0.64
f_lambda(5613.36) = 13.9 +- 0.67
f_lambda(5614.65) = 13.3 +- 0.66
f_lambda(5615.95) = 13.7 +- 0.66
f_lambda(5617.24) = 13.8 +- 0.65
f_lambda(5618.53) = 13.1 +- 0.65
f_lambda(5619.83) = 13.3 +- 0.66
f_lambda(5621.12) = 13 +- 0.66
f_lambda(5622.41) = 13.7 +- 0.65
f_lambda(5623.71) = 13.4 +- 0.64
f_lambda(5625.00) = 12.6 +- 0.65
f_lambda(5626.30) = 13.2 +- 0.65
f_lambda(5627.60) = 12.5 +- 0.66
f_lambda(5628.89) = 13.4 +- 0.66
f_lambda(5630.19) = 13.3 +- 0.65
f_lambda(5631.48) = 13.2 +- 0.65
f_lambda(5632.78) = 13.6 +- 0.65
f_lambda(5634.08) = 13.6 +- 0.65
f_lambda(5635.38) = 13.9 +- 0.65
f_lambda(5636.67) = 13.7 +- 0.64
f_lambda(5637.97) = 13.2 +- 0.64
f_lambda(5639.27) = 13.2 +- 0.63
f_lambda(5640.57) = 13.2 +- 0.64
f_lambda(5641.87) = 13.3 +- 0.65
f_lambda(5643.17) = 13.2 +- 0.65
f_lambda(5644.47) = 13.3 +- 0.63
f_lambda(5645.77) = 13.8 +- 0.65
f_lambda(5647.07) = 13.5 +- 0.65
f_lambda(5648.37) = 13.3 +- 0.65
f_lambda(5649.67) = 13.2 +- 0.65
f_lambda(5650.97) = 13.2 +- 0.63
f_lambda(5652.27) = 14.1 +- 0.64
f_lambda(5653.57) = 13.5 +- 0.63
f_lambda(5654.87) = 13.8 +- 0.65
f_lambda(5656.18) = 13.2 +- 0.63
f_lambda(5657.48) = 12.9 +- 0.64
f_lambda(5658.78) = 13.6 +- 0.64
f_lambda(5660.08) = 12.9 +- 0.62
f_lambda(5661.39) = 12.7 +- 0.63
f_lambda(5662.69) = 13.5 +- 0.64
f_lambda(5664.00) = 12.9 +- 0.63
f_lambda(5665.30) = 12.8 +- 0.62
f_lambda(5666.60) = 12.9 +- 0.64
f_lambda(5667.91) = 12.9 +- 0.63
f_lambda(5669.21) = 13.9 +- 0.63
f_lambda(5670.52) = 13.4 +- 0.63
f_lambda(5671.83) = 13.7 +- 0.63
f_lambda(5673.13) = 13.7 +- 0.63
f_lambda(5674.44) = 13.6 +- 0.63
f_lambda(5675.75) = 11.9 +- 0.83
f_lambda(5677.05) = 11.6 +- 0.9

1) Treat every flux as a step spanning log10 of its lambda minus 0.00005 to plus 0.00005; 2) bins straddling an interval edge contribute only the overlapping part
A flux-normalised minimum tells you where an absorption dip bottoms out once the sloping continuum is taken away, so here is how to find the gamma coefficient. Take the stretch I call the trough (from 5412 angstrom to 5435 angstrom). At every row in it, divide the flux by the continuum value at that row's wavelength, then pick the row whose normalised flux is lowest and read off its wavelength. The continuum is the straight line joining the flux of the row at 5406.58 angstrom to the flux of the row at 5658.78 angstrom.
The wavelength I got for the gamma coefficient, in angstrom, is 5430.29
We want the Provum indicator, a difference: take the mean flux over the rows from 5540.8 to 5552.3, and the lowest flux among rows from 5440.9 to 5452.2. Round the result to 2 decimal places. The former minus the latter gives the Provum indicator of 2.16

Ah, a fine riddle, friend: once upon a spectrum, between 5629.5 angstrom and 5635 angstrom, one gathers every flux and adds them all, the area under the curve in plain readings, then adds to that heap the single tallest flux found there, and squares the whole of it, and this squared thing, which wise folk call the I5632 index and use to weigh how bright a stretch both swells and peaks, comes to 4529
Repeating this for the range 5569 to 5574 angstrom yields 4409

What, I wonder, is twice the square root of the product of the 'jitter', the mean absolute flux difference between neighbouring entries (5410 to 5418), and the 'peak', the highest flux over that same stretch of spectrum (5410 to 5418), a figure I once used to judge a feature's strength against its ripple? 6.3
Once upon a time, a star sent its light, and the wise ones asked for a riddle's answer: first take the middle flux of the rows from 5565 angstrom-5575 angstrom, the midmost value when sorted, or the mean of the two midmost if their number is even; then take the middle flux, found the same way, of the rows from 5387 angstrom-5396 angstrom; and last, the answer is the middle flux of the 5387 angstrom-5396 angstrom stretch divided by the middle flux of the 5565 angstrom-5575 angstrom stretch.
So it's 0.97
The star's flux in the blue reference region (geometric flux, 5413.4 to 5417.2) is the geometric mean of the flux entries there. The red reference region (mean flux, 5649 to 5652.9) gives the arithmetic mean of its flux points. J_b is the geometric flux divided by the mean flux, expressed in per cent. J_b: 103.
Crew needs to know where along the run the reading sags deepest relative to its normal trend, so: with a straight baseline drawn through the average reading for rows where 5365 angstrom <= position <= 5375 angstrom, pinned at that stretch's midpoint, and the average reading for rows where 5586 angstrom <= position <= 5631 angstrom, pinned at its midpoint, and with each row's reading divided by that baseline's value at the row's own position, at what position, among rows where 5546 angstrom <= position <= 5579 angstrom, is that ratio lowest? 5572.15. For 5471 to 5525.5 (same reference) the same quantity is 5478.01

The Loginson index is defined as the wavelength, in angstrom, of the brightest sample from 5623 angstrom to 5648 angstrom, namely 5635.38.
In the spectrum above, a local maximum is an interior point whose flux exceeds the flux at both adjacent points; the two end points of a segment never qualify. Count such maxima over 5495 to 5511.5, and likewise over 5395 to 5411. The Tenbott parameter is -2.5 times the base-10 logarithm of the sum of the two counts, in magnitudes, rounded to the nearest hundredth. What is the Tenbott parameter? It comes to -1.95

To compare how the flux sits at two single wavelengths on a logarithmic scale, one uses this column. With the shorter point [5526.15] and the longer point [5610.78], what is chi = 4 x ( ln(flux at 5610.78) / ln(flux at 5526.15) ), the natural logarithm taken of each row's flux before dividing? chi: 4.14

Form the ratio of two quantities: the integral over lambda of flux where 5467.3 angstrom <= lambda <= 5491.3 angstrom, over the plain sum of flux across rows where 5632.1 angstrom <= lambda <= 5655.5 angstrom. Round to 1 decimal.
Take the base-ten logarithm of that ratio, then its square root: 0.3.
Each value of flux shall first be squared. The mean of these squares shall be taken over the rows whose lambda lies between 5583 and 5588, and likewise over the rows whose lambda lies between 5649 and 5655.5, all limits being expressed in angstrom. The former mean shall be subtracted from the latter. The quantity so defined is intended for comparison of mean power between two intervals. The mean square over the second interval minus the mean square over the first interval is 13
